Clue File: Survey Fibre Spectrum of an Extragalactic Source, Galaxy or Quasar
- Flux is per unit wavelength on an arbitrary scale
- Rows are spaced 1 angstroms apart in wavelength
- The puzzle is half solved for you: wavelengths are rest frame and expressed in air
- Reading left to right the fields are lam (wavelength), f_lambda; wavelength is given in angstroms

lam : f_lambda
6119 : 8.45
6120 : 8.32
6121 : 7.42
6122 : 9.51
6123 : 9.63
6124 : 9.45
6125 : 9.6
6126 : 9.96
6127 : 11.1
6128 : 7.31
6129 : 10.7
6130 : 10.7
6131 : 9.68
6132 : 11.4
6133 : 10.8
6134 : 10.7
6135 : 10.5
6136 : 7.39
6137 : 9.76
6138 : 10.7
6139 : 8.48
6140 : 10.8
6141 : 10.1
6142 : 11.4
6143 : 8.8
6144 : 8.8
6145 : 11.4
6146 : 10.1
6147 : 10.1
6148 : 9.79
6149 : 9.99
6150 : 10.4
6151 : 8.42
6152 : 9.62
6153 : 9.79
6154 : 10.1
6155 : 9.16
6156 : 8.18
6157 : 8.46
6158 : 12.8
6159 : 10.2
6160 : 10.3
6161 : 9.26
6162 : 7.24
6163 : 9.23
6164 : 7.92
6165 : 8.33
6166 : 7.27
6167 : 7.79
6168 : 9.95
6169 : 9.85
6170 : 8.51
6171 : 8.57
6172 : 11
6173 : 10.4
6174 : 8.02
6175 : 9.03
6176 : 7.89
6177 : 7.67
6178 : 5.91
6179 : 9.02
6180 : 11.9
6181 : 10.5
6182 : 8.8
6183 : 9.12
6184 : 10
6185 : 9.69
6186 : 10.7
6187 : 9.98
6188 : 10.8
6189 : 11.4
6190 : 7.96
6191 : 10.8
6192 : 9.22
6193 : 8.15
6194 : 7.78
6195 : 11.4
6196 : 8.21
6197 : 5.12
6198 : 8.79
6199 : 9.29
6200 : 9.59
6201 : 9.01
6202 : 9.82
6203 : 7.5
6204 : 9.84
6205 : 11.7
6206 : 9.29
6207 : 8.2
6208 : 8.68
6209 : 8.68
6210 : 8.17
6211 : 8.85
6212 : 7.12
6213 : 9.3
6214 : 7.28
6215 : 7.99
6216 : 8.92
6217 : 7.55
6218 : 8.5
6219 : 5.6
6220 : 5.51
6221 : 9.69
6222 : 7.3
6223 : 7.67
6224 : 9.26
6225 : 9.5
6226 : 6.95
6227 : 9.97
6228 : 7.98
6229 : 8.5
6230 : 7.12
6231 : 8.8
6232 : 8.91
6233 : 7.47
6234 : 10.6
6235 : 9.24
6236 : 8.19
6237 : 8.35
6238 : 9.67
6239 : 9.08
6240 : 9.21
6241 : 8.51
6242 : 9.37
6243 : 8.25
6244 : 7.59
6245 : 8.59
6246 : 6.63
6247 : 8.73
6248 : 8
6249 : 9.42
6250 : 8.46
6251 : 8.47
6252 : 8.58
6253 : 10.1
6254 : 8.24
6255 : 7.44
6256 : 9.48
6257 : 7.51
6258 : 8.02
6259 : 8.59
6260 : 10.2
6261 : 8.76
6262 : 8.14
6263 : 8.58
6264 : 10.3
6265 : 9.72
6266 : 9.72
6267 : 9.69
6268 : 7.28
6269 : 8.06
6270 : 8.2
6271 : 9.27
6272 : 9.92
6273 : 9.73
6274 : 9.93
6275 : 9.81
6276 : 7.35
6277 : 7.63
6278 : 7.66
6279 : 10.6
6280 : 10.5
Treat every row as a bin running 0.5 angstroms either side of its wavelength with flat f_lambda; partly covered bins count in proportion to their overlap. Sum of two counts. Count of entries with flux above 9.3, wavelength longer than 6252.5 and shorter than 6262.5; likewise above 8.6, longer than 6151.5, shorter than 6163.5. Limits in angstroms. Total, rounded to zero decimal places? 12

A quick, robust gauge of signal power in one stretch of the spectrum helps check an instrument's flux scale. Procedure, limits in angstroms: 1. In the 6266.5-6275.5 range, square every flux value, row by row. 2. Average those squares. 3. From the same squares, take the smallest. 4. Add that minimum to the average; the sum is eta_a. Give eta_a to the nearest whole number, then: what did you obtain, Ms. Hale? 137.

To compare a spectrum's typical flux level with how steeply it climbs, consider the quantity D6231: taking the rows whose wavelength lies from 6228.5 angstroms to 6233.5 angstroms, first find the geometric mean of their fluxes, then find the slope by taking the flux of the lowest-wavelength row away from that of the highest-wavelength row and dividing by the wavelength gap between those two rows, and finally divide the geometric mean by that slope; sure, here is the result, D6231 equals -32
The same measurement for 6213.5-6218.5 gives 26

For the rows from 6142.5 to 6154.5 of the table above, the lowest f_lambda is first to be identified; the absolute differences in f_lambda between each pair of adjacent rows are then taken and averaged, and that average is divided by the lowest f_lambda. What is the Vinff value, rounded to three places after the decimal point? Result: 0.092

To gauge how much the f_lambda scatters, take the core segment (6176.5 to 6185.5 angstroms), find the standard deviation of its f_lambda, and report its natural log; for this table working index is 0.5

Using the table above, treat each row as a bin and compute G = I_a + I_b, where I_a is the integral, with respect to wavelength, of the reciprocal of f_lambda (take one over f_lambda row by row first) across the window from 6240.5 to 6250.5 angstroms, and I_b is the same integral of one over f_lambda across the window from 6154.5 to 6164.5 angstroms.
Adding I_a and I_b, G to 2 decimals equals 2.31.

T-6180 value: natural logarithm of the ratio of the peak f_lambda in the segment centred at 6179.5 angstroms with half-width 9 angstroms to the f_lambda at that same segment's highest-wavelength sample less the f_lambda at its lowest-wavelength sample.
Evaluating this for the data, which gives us 1.7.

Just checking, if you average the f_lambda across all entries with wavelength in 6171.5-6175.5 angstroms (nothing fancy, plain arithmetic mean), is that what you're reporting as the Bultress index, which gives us 9.6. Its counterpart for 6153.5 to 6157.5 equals 9.0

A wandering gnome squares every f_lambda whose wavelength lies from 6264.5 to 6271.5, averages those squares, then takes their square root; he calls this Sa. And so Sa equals 8.9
